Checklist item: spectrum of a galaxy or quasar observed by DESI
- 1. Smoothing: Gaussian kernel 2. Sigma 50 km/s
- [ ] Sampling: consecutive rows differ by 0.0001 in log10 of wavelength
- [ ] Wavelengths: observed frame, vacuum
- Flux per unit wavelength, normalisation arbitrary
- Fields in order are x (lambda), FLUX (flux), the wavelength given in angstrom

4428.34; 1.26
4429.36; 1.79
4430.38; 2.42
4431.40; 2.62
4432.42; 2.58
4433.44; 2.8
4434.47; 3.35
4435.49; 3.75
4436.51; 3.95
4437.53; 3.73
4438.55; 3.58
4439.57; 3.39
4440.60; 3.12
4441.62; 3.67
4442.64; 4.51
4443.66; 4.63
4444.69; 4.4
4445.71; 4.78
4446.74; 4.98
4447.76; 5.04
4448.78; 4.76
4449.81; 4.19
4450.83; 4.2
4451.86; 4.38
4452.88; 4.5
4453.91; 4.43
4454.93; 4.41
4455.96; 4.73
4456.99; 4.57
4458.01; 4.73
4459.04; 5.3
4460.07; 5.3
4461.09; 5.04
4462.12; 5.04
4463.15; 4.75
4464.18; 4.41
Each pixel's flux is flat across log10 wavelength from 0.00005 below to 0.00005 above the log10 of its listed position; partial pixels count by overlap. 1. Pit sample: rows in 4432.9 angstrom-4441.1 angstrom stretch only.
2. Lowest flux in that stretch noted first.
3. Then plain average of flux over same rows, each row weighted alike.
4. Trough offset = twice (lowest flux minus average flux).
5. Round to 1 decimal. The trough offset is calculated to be -1.3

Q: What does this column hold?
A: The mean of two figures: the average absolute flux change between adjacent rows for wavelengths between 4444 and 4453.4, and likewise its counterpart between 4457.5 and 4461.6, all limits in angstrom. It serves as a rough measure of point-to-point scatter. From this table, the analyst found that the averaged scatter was 0.25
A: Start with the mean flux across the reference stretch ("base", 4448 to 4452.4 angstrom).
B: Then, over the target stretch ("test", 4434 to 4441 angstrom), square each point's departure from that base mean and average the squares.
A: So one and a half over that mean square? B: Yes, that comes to 2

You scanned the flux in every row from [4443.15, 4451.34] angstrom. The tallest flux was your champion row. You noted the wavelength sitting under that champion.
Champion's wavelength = 4447.76 angstrom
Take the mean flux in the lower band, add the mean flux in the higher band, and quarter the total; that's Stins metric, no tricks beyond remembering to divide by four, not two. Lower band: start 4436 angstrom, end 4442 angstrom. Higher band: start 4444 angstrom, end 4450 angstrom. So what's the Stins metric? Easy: 2.07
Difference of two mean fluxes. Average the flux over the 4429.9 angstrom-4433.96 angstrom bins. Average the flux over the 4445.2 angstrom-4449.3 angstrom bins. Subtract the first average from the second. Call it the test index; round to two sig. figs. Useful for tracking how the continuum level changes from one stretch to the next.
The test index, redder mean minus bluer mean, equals 2.3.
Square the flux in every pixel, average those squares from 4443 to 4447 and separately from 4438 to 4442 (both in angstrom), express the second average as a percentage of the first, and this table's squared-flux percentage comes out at 54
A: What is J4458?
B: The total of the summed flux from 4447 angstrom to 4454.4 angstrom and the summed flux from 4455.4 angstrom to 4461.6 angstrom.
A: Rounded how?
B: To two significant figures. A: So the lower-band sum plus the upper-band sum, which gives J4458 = 61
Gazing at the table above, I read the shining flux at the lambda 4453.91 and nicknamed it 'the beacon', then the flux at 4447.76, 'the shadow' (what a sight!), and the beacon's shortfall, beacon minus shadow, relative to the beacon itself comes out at -0.14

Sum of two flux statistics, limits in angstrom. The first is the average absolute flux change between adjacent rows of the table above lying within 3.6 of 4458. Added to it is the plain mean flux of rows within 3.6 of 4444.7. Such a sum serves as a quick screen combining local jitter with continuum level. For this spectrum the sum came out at 4.8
